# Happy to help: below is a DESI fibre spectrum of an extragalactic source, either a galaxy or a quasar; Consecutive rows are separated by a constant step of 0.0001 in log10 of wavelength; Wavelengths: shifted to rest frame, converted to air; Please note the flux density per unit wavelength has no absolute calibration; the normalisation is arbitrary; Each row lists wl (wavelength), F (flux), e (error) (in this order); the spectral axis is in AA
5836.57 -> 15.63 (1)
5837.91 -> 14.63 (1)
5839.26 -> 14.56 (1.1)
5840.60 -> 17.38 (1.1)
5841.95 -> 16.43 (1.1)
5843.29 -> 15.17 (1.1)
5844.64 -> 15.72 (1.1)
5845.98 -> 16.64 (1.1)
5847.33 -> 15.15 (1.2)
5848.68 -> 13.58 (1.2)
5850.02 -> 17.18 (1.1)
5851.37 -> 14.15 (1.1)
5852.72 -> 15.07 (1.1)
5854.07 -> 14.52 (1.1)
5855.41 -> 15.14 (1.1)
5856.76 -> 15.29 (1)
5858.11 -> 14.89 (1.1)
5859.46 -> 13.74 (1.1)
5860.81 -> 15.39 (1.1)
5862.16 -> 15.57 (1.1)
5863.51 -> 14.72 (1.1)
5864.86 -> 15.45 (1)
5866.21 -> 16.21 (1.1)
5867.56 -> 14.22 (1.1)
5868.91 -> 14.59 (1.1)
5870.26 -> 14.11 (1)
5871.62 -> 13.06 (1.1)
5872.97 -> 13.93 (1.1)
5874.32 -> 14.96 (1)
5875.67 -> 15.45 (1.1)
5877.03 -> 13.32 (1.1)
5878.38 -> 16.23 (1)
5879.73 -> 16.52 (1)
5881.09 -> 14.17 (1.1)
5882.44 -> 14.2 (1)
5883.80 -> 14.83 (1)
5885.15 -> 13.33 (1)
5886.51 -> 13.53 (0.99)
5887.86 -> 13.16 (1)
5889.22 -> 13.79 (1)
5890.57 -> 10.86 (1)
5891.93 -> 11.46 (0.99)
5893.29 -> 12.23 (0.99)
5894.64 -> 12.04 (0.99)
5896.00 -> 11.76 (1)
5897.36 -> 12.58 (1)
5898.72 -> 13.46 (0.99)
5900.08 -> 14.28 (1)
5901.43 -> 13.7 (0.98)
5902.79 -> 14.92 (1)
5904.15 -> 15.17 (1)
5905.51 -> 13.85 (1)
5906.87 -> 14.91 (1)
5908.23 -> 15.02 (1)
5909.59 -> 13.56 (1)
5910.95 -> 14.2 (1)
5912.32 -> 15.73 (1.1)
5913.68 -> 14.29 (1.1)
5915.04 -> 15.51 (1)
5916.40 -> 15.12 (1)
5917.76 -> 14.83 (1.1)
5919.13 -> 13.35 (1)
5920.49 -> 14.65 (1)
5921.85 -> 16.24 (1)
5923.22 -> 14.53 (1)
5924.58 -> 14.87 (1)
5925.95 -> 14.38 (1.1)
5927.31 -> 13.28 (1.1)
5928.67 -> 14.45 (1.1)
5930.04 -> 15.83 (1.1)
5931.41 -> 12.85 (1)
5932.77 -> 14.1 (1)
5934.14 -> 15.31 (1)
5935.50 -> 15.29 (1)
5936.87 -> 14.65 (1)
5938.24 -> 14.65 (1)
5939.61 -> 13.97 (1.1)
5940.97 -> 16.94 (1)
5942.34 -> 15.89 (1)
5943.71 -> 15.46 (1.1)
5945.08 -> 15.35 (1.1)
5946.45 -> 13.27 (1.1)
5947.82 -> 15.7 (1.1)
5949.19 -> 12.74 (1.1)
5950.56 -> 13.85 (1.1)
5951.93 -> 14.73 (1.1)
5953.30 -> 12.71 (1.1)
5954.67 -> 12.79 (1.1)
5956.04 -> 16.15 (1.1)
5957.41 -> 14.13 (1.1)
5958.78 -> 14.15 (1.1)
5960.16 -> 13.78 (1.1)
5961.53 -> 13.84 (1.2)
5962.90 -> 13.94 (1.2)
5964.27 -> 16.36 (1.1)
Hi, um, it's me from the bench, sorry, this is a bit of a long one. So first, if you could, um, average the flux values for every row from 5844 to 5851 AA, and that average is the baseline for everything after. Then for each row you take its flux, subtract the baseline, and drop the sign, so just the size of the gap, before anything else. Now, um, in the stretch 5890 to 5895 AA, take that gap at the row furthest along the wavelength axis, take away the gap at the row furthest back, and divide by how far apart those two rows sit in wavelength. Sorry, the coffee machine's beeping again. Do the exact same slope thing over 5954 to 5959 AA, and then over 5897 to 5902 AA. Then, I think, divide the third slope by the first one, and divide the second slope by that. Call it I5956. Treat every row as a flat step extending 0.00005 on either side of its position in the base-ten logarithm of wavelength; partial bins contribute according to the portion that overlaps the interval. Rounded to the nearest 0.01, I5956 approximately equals -0.35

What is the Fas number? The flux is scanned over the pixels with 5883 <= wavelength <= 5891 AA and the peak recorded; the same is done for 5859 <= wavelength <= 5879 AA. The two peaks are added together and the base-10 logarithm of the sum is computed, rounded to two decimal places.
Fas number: 1.49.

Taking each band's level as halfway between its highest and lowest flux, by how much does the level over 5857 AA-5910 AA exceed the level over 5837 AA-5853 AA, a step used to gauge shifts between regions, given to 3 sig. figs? -1.79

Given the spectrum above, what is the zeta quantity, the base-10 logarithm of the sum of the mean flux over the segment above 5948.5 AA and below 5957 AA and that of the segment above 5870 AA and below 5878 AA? 1.45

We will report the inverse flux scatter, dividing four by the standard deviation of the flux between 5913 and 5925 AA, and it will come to 5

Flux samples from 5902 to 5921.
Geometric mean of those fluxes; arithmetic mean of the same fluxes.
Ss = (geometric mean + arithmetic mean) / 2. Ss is 14.6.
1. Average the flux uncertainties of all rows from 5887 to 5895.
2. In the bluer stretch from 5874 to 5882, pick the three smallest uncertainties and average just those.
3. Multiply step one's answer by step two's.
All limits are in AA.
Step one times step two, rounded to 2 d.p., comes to 1.00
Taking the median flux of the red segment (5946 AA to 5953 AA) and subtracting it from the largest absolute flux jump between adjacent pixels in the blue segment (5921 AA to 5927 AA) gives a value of -12.1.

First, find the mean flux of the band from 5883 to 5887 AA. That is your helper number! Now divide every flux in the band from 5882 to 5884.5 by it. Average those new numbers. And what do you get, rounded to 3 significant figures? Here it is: 1.04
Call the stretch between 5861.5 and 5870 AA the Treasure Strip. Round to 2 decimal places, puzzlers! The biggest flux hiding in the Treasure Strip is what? 16.21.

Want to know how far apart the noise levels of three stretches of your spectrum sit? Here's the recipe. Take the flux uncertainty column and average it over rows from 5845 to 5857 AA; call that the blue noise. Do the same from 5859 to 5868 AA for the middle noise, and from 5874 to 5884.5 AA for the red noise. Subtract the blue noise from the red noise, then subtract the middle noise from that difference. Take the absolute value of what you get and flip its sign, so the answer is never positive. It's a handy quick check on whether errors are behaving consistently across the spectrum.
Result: -1.16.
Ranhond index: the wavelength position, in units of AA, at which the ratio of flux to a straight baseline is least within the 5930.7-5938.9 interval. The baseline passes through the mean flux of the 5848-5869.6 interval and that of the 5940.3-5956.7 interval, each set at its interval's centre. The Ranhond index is 5931.41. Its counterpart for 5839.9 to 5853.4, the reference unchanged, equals 5848.68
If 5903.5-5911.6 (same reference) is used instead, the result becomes 5909.59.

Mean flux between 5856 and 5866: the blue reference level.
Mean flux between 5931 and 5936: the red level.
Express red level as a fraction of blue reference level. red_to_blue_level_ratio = 0.96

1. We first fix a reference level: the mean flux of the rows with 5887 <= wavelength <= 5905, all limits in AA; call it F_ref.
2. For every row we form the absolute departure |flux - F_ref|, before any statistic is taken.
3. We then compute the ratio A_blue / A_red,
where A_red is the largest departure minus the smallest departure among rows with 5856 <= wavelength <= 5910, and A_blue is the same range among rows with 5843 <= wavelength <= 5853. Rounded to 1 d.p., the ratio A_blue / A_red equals 1.0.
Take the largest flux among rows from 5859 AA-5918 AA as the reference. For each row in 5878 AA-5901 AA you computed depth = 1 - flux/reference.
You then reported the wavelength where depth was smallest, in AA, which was 5879.73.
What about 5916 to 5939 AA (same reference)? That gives 5921.85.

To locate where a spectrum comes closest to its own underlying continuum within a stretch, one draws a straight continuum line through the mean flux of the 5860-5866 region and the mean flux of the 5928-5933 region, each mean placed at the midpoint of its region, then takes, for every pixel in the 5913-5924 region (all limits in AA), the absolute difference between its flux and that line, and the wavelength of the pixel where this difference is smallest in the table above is 5923.22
